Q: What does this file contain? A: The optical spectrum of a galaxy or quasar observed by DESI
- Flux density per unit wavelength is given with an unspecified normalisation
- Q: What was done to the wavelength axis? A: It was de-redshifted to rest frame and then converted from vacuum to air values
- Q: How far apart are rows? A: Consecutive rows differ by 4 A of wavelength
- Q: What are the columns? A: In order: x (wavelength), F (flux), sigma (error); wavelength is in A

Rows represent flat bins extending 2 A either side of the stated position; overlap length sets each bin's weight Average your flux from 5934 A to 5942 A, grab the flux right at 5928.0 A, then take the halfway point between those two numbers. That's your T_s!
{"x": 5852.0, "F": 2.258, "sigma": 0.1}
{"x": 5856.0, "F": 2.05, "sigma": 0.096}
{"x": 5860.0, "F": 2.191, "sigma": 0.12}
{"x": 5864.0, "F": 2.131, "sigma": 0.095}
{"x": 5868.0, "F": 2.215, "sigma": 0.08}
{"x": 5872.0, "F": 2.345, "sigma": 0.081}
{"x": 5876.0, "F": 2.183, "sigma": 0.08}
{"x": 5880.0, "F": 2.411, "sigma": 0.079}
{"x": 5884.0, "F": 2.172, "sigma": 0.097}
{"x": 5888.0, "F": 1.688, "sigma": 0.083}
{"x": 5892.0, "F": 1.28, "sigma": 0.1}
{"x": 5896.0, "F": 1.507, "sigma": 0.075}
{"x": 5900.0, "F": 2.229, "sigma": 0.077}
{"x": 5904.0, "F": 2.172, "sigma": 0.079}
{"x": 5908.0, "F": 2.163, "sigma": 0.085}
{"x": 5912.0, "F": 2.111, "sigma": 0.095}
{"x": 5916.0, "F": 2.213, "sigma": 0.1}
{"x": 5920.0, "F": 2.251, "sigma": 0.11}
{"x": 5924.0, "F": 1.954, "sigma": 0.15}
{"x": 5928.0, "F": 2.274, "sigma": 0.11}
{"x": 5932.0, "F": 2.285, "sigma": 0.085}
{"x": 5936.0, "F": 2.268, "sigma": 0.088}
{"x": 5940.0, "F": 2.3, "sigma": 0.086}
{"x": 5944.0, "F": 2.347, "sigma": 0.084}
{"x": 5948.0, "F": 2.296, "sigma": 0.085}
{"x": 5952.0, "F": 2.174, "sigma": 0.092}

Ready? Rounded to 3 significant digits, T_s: 2.28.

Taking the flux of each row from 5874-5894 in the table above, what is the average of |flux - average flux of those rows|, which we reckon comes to 0.37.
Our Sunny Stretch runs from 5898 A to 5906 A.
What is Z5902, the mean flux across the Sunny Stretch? 2.20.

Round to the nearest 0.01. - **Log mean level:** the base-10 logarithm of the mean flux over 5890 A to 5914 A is 0.28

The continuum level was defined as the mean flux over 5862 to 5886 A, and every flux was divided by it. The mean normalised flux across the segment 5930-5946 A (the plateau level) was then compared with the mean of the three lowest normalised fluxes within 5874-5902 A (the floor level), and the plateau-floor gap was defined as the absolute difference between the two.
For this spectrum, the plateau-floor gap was 0.36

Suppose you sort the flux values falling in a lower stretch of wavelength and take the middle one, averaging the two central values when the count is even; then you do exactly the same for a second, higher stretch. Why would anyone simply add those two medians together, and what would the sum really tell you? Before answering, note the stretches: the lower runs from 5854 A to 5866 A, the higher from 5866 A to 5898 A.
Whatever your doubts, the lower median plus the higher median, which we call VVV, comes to 4.31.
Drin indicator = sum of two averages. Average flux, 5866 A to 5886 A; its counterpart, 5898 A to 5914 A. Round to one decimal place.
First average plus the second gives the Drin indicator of 4.4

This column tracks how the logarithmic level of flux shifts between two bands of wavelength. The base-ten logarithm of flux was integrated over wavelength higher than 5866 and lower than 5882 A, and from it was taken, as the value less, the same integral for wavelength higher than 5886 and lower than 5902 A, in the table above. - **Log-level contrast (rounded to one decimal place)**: 2.3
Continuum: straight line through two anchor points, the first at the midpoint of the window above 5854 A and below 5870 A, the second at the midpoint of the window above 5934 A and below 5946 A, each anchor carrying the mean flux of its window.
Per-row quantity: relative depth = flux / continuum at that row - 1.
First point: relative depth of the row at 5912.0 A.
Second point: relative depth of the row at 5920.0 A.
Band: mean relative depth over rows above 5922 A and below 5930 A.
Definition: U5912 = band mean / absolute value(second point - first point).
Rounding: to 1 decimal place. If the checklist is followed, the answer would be -1.3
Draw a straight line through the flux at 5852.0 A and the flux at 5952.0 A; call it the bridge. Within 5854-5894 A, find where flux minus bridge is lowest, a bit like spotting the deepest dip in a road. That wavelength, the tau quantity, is 5892.0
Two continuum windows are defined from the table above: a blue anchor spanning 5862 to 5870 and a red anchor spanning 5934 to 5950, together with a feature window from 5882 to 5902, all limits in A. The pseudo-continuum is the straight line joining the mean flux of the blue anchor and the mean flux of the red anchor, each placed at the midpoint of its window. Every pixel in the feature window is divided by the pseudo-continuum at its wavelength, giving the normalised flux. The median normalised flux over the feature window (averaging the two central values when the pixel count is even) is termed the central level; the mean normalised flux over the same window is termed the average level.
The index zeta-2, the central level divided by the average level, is 0.95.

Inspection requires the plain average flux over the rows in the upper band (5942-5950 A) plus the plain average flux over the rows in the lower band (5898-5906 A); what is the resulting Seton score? 4.52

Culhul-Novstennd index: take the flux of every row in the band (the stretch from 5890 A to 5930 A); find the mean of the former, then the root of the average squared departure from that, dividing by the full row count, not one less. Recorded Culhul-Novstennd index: 0.33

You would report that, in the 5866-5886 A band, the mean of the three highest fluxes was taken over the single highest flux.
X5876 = 0.964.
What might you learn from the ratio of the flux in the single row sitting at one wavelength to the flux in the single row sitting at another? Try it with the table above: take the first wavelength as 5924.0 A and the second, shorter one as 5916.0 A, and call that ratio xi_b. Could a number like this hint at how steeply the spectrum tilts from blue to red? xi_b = 0.88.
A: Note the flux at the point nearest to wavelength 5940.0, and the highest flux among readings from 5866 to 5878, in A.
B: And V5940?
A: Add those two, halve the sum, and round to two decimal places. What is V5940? 2.32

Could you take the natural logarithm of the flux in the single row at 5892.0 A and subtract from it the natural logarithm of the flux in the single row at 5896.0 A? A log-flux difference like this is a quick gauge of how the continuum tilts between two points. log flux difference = -0.16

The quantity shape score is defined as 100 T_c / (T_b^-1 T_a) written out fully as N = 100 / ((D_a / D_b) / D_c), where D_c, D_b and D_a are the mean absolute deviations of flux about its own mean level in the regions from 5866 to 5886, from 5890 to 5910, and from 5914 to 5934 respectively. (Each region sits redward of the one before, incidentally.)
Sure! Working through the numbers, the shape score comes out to 36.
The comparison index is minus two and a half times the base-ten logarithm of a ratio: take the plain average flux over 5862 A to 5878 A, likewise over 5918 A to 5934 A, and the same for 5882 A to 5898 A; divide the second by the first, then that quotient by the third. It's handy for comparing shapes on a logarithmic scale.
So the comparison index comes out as 0.56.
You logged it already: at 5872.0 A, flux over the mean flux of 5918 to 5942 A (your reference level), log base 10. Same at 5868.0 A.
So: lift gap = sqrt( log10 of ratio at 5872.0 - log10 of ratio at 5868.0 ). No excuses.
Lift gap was 0.16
